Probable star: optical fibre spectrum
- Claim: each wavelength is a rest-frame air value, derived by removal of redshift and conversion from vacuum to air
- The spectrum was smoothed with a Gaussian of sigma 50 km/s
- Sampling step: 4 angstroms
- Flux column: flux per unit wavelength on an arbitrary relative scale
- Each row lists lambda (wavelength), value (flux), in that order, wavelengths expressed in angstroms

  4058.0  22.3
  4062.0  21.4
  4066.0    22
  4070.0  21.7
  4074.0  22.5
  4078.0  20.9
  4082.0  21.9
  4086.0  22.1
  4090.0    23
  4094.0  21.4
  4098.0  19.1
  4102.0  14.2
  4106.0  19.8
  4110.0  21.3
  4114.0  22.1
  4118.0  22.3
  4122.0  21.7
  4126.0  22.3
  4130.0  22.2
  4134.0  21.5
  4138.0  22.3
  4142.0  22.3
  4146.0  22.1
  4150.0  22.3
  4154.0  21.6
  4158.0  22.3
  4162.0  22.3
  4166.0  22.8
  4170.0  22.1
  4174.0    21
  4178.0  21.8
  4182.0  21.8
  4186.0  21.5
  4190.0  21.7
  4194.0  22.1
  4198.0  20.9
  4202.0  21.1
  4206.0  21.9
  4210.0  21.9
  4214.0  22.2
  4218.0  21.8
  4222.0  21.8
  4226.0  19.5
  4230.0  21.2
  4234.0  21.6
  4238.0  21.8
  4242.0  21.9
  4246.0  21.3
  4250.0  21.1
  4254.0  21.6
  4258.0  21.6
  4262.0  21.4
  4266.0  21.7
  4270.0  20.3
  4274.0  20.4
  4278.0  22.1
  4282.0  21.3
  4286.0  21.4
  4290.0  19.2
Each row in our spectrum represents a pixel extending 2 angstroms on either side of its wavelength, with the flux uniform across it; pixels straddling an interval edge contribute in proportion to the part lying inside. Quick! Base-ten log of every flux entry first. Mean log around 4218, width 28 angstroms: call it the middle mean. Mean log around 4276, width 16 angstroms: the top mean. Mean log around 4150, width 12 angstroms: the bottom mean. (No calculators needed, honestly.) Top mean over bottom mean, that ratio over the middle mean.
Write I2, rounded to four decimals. 0.7399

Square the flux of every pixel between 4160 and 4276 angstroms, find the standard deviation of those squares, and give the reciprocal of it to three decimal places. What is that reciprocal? 0.036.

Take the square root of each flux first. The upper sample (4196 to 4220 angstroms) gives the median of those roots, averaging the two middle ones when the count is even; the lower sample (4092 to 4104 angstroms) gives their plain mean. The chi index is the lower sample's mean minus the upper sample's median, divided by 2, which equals -0.21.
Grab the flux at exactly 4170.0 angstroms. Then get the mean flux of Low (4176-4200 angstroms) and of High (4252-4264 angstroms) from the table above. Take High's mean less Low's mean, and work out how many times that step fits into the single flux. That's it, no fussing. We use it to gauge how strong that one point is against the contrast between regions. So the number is -221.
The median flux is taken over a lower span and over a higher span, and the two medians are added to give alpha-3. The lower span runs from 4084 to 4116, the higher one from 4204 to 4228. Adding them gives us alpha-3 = 43.2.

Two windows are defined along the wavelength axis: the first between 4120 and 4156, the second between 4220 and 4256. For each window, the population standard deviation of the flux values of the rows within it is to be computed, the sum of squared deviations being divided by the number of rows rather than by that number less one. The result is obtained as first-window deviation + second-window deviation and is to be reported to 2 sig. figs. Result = 1.0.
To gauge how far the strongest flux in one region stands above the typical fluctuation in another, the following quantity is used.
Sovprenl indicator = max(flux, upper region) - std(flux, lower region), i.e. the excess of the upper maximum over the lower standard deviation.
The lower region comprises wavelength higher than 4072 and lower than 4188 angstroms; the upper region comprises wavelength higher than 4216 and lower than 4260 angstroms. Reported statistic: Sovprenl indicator 20.3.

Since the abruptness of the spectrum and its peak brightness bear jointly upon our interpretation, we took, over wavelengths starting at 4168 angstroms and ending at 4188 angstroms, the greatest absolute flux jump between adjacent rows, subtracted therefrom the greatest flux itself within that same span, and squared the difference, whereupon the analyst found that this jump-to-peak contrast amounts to 441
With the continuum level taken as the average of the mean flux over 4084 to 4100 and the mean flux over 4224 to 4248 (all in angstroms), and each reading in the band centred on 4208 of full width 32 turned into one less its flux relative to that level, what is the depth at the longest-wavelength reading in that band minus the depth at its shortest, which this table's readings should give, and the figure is 0.014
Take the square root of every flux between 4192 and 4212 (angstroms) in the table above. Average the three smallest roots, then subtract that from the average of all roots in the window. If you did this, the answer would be 0.030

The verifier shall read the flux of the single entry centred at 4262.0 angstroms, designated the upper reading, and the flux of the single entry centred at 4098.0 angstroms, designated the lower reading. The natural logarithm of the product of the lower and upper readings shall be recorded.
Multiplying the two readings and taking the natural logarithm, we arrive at 6.01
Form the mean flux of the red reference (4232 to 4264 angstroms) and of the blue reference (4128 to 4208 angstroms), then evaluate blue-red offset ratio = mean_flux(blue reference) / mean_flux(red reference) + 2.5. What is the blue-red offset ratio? 3.516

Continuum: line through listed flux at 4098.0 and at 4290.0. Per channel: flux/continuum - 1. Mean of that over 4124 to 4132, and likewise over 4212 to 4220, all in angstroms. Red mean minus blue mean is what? -0.016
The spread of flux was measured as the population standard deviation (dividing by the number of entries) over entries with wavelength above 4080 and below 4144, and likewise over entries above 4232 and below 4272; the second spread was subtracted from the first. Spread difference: 1.6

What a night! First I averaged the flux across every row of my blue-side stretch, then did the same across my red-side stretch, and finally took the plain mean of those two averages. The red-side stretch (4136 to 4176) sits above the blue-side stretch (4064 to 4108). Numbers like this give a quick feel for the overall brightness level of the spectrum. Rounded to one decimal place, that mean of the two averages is 21.4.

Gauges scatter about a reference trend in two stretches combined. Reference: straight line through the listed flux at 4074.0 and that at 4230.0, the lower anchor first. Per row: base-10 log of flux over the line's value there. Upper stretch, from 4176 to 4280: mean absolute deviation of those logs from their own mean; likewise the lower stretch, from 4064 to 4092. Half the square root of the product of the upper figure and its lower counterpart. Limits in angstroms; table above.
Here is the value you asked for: 0.0047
